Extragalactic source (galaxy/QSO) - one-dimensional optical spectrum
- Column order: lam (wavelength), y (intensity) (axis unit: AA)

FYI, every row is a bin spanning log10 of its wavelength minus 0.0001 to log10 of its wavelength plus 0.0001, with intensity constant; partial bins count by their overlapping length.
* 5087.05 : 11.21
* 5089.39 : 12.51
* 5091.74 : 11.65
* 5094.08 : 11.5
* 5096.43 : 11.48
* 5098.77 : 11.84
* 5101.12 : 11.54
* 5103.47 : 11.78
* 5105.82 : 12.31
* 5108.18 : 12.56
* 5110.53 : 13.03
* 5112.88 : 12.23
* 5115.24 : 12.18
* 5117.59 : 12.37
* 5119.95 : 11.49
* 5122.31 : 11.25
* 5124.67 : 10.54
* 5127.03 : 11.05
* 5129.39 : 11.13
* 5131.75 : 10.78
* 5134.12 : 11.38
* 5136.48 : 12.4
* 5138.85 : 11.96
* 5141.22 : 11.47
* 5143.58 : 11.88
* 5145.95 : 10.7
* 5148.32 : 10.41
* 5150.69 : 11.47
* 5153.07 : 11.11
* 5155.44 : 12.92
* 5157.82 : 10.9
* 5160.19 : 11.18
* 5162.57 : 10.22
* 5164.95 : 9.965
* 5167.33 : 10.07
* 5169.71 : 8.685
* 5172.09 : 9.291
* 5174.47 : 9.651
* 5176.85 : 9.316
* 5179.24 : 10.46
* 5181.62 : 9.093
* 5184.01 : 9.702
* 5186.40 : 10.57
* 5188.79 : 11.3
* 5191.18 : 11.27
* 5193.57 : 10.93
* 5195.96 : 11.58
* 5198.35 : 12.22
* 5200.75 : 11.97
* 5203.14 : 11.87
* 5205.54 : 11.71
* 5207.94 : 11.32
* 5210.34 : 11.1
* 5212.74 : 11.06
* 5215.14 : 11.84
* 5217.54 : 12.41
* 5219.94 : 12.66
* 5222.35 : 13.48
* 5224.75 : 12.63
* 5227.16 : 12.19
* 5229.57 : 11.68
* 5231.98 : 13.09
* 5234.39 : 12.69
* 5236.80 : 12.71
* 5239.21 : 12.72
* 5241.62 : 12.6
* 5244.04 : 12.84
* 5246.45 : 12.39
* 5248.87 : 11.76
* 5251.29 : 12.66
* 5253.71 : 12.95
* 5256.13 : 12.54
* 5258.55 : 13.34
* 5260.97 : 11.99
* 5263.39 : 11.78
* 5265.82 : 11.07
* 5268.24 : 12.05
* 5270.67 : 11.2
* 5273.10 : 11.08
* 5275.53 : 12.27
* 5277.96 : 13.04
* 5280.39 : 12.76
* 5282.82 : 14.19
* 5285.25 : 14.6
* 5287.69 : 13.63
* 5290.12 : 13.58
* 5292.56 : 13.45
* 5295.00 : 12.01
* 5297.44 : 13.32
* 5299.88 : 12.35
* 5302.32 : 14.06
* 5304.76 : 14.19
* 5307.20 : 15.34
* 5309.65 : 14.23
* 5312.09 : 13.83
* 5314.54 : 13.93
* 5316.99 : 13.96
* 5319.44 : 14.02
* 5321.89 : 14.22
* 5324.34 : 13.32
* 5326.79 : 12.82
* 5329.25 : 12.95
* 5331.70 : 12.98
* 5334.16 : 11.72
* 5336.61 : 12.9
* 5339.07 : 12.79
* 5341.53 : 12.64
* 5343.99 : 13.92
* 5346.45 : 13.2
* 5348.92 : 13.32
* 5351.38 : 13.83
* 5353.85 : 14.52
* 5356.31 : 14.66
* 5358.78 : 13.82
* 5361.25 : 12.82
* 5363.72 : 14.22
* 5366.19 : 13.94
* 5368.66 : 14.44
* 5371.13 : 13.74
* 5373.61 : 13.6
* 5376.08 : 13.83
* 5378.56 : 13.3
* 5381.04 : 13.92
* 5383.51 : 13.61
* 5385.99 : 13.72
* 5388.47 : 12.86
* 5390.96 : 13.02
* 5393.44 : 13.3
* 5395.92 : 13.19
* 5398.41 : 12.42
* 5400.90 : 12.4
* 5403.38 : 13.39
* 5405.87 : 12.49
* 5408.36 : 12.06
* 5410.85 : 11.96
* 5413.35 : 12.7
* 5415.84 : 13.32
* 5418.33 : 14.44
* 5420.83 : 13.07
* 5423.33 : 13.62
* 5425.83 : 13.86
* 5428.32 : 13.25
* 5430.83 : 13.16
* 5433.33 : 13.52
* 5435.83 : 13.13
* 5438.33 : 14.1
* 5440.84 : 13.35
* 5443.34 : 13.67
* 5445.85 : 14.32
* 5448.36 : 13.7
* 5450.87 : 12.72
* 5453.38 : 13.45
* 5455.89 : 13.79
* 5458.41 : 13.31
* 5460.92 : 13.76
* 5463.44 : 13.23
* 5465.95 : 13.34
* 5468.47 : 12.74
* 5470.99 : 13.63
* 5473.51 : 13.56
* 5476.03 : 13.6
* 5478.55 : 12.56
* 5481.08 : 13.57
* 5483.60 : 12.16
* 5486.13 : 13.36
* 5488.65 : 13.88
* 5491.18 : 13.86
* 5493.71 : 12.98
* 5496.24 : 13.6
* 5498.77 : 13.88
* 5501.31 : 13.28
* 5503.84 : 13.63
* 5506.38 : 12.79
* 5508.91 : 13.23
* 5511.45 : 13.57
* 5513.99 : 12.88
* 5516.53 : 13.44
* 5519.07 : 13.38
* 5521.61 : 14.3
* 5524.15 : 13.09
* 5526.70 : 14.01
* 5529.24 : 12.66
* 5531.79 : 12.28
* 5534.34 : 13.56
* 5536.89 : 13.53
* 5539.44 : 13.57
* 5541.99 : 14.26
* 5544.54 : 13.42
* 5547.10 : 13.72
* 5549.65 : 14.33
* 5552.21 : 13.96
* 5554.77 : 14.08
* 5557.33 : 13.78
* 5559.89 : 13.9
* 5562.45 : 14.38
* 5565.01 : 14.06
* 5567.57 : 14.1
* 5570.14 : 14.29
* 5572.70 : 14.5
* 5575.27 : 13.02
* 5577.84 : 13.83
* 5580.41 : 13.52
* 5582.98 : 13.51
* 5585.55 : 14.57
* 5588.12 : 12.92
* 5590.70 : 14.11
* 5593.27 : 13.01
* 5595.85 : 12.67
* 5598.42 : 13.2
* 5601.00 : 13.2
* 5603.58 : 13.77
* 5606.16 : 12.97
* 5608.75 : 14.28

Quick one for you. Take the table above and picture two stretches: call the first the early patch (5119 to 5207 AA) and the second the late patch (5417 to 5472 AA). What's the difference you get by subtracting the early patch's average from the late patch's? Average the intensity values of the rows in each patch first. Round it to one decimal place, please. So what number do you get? 2.6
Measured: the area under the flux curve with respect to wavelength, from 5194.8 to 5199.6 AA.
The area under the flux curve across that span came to 57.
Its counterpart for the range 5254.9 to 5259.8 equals 63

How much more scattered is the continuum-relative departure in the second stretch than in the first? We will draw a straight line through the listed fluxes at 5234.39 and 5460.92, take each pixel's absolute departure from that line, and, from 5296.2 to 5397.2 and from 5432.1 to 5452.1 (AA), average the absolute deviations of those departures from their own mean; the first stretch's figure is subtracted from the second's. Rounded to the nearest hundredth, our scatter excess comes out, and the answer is -0.10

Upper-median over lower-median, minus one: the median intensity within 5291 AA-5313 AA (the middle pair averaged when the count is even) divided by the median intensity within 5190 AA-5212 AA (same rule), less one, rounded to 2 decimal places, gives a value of 0.19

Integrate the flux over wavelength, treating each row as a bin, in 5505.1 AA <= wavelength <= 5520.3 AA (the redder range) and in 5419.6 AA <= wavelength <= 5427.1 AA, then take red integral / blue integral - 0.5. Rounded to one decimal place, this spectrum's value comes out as 1.5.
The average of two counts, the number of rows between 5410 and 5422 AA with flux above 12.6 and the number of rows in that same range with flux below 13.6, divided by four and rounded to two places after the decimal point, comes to 1.00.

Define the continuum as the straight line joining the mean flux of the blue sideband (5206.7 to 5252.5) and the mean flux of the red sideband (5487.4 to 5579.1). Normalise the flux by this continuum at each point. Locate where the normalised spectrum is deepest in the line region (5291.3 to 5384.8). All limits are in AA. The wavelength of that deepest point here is 5334.16 AA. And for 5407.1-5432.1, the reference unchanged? 5410.85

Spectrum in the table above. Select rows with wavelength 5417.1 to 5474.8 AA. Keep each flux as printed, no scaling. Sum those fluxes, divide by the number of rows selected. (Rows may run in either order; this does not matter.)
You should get 13.5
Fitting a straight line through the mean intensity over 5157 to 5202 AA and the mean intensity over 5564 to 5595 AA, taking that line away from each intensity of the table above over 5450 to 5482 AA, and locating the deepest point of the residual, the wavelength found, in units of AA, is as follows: 5478.55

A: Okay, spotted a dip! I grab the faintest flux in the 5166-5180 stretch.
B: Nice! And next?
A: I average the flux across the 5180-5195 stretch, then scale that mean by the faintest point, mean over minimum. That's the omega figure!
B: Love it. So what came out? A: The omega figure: 1.21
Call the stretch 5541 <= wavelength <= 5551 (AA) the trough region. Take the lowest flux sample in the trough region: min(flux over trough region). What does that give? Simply 13.42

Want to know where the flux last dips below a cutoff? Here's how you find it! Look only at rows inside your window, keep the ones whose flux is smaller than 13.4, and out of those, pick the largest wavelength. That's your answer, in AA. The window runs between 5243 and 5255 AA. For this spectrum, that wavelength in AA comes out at 5253.71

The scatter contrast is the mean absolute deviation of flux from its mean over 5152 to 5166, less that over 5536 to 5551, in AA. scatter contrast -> 0.36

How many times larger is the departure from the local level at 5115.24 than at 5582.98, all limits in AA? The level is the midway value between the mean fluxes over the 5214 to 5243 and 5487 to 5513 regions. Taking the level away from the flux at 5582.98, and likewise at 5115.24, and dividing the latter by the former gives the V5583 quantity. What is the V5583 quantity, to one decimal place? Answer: -1.7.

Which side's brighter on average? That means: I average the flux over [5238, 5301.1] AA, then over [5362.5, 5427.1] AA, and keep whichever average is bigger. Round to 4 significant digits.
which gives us 13.32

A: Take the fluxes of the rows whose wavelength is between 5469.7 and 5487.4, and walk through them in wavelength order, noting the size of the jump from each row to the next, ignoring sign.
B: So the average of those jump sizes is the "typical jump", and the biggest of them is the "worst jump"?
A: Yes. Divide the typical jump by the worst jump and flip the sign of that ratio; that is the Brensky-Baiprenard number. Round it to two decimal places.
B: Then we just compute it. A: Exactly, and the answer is -0.56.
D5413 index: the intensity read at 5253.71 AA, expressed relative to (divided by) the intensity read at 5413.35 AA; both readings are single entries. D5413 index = 1.02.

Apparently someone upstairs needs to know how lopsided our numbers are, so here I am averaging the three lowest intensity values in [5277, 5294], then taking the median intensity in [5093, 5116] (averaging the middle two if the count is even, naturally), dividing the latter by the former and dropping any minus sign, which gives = 0.92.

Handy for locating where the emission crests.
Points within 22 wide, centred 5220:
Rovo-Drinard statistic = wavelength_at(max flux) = 5222.35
